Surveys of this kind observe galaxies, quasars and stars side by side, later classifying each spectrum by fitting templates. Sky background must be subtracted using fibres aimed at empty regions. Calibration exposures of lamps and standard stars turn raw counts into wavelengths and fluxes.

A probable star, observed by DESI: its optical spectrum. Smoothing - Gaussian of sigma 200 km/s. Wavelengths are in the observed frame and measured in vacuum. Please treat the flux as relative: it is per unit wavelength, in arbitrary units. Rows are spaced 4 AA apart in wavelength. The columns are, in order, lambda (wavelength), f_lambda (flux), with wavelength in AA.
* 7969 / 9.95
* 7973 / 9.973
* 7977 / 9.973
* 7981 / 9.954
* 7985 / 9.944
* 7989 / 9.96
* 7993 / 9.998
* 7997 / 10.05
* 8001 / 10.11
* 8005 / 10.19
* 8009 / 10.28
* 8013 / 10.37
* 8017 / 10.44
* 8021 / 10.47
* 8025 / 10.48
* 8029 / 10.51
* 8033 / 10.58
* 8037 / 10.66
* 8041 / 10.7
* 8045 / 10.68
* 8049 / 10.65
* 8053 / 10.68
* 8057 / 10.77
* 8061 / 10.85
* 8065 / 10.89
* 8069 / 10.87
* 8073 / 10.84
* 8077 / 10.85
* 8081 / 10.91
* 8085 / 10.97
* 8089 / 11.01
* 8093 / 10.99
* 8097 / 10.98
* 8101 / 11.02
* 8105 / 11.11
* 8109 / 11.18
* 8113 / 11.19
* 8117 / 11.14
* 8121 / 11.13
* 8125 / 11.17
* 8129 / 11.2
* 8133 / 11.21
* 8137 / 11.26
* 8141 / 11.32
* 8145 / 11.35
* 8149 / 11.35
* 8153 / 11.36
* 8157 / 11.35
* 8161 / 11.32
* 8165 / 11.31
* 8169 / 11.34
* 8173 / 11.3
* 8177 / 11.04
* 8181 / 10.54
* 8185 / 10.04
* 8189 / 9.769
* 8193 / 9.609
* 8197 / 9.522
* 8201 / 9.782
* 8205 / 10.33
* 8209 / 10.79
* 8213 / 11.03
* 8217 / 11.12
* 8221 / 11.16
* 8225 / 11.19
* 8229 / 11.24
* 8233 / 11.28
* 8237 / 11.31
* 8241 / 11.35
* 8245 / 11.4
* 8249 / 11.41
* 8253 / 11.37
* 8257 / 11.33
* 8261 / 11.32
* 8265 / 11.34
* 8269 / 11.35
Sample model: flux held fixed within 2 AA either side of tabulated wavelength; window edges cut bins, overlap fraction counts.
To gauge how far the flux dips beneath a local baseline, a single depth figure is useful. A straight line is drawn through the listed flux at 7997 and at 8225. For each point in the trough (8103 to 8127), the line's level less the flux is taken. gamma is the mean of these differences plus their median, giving -1.0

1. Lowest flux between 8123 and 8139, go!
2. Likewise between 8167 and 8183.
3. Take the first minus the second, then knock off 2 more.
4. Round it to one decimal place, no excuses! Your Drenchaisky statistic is -1.4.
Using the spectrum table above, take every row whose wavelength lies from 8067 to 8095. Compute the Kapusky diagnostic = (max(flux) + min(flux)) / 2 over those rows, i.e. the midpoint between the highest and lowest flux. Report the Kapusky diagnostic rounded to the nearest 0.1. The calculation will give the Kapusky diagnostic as 10.9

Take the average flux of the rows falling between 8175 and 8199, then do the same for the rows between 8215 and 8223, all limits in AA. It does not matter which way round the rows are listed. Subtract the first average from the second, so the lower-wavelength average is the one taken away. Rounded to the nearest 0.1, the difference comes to 1.1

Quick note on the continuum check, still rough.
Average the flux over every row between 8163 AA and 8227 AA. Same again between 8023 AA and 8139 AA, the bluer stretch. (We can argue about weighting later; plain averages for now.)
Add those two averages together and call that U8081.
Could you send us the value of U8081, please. 21.53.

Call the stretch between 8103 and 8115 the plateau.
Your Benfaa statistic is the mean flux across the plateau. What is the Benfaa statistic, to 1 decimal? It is 11.2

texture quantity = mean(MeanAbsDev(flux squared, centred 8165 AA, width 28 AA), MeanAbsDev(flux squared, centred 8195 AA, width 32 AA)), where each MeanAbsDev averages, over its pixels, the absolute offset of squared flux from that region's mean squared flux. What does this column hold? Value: 4.6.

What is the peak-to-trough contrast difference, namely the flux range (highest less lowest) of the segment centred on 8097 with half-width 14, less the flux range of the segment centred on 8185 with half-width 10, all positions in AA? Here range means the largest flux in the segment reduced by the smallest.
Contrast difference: -1.2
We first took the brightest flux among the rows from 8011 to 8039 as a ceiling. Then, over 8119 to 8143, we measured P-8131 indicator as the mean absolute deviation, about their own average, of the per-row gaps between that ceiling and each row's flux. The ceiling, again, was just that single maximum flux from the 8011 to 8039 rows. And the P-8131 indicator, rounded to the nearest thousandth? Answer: 0.050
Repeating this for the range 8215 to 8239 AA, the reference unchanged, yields 0.060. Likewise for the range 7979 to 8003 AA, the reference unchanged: 0.052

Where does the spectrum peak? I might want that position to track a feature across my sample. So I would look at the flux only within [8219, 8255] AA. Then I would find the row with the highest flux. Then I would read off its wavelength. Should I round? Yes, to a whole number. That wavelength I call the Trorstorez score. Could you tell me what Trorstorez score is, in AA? 8249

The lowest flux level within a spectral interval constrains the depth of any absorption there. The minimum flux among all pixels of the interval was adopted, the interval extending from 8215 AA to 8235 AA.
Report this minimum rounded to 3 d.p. 11.120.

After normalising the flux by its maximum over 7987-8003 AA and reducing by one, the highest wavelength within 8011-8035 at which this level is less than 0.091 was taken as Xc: 8033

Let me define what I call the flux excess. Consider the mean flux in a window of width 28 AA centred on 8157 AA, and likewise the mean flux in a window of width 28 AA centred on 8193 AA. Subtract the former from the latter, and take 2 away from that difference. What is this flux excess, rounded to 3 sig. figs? -3.40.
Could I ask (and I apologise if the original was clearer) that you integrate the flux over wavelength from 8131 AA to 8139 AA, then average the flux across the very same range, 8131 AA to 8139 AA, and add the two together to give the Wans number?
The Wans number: 101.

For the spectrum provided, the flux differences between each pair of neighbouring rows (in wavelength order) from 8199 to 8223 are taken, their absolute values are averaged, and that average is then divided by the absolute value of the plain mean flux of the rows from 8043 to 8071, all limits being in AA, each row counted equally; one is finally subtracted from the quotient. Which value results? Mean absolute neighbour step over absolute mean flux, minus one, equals -0.974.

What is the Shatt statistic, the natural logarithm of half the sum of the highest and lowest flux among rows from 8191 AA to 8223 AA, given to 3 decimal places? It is 2.336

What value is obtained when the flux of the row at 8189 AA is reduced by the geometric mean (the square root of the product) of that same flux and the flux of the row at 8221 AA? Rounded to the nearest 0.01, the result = -0.67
